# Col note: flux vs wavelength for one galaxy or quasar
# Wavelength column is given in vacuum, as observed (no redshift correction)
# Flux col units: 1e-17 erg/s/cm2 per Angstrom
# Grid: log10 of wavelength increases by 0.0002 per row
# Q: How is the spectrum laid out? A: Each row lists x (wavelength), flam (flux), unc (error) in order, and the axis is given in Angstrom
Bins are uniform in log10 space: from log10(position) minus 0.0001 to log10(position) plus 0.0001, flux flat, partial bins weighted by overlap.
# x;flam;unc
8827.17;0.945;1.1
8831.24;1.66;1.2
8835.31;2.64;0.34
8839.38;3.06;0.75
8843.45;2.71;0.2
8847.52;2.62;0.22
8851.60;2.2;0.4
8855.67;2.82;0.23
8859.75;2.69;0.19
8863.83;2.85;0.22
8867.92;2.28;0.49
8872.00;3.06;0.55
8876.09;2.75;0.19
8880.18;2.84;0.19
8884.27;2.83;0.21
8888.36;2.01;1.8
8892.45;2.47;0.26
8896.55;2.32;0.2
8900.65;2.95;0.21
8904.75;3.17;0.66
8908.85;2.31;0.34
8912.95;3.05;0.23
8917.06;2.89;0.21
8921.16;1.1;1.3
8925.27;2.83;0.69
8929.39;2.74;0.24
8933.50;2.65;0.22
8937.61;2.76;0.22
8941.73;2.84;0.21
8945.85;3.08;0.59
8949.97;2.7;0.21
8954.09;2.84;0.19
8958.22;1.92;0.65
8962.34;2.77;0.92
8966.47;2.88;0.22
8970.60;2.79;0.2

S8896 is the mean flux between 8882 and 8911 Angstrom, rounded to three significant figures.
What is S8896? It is 2.58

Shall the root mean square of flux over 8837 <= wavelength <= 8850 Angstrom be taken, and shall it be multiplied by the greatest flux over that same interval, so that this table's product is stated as 8.6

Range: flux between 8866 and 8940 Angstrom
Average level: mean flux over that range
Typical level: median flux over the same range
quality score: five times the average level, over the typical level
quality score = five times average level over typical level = 4.74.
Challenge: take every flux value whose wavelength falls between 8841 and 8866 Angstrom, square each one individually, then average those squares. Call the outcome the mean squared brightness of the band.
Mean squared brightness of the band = 7.1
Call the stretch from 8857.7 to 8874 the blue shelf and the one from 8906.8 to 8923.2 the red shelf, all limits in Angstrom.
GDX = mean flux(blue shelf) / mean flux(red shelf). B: 1.16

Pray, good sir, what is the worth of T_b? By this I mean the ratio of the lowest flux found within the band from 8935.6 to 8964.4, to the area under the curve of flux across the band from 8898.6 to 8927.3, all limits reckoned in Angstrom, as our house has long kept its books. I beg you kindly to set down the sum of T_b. 0.0256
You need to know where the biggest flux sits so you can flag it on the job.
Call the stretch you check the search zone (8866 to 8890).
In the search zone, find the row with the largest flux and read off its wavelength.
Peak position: 8872.00 Angstrom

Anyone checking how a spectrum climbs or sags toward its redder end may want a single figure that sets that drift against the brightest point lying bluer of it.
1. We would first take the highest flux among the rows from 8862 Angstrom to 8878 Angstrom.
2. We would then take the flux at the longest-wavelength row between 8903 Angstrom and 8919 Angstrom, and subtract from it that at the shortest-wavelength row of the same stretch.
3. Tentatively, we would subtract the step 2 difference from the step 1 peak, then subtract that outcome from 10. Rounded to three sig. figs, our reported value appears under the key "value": 6.66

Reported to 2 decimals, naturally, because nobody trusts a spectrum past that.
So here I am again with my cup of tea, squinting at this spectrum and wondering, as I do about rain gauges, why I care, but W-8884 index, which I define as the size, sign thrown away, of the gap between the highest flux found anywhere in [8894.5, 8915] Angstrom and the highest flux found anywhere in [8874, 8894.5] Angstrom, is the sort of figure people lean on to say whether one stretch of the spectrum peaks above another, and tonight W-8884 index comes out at 0.33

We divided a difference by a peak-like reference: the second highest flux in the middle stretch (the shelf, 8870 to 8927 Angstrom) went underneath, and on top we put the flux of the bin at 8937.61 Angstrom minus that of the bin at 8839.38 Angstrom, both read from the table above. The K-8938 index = -0.1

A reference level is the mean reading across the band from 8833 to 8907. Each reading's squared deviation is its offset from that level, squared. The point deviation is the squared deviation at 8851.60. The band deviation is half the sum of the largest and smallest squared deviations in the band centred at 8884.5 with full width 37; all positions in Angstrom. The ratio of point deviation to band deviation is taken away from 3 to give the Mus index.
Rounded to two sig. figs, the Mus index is 2.0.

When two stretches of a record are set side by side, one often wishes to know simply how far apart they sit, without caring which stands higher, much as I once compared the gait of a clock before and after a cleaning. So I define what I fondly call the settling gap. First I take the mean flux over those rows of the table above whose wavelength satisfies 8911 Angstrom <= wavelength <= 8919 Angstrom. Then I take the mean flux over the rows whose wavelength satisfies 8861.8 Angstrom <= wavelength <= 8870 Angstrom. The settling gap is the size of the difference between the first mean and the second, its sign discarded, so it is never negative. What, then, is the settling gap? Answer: 0.40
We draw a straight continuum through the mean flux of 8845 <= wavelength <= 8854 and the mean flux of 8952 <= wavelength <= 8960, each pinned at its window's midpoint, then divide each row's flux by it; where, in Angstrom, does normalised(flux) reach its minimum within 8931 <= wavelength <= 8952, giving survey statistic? 8933.50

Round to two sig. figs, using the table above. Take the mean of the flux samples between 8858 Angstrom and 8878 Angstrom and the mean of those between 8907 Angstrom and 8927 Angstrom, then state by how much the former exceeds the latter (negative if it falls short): 0.29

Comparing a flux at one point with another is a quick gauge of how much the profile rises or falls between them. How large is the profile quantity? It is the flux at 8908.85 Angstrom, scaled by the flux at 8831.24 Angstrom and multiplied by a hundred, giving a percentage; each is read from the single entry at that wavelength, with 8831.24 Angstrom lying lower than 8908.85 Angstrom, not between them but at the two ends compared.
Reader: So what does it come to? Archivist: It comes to 139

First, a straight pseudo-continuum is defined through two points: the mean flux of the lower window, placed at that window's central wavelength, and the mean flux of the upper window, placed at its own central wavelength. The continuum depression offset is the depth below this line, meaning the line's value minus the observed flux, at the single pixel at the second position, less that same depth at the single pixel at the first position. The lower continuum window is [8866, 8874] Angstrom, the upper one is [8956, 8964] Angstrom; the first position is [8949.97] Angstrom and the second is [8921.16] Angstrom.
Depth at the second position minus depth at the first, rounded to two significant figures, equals 1.7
